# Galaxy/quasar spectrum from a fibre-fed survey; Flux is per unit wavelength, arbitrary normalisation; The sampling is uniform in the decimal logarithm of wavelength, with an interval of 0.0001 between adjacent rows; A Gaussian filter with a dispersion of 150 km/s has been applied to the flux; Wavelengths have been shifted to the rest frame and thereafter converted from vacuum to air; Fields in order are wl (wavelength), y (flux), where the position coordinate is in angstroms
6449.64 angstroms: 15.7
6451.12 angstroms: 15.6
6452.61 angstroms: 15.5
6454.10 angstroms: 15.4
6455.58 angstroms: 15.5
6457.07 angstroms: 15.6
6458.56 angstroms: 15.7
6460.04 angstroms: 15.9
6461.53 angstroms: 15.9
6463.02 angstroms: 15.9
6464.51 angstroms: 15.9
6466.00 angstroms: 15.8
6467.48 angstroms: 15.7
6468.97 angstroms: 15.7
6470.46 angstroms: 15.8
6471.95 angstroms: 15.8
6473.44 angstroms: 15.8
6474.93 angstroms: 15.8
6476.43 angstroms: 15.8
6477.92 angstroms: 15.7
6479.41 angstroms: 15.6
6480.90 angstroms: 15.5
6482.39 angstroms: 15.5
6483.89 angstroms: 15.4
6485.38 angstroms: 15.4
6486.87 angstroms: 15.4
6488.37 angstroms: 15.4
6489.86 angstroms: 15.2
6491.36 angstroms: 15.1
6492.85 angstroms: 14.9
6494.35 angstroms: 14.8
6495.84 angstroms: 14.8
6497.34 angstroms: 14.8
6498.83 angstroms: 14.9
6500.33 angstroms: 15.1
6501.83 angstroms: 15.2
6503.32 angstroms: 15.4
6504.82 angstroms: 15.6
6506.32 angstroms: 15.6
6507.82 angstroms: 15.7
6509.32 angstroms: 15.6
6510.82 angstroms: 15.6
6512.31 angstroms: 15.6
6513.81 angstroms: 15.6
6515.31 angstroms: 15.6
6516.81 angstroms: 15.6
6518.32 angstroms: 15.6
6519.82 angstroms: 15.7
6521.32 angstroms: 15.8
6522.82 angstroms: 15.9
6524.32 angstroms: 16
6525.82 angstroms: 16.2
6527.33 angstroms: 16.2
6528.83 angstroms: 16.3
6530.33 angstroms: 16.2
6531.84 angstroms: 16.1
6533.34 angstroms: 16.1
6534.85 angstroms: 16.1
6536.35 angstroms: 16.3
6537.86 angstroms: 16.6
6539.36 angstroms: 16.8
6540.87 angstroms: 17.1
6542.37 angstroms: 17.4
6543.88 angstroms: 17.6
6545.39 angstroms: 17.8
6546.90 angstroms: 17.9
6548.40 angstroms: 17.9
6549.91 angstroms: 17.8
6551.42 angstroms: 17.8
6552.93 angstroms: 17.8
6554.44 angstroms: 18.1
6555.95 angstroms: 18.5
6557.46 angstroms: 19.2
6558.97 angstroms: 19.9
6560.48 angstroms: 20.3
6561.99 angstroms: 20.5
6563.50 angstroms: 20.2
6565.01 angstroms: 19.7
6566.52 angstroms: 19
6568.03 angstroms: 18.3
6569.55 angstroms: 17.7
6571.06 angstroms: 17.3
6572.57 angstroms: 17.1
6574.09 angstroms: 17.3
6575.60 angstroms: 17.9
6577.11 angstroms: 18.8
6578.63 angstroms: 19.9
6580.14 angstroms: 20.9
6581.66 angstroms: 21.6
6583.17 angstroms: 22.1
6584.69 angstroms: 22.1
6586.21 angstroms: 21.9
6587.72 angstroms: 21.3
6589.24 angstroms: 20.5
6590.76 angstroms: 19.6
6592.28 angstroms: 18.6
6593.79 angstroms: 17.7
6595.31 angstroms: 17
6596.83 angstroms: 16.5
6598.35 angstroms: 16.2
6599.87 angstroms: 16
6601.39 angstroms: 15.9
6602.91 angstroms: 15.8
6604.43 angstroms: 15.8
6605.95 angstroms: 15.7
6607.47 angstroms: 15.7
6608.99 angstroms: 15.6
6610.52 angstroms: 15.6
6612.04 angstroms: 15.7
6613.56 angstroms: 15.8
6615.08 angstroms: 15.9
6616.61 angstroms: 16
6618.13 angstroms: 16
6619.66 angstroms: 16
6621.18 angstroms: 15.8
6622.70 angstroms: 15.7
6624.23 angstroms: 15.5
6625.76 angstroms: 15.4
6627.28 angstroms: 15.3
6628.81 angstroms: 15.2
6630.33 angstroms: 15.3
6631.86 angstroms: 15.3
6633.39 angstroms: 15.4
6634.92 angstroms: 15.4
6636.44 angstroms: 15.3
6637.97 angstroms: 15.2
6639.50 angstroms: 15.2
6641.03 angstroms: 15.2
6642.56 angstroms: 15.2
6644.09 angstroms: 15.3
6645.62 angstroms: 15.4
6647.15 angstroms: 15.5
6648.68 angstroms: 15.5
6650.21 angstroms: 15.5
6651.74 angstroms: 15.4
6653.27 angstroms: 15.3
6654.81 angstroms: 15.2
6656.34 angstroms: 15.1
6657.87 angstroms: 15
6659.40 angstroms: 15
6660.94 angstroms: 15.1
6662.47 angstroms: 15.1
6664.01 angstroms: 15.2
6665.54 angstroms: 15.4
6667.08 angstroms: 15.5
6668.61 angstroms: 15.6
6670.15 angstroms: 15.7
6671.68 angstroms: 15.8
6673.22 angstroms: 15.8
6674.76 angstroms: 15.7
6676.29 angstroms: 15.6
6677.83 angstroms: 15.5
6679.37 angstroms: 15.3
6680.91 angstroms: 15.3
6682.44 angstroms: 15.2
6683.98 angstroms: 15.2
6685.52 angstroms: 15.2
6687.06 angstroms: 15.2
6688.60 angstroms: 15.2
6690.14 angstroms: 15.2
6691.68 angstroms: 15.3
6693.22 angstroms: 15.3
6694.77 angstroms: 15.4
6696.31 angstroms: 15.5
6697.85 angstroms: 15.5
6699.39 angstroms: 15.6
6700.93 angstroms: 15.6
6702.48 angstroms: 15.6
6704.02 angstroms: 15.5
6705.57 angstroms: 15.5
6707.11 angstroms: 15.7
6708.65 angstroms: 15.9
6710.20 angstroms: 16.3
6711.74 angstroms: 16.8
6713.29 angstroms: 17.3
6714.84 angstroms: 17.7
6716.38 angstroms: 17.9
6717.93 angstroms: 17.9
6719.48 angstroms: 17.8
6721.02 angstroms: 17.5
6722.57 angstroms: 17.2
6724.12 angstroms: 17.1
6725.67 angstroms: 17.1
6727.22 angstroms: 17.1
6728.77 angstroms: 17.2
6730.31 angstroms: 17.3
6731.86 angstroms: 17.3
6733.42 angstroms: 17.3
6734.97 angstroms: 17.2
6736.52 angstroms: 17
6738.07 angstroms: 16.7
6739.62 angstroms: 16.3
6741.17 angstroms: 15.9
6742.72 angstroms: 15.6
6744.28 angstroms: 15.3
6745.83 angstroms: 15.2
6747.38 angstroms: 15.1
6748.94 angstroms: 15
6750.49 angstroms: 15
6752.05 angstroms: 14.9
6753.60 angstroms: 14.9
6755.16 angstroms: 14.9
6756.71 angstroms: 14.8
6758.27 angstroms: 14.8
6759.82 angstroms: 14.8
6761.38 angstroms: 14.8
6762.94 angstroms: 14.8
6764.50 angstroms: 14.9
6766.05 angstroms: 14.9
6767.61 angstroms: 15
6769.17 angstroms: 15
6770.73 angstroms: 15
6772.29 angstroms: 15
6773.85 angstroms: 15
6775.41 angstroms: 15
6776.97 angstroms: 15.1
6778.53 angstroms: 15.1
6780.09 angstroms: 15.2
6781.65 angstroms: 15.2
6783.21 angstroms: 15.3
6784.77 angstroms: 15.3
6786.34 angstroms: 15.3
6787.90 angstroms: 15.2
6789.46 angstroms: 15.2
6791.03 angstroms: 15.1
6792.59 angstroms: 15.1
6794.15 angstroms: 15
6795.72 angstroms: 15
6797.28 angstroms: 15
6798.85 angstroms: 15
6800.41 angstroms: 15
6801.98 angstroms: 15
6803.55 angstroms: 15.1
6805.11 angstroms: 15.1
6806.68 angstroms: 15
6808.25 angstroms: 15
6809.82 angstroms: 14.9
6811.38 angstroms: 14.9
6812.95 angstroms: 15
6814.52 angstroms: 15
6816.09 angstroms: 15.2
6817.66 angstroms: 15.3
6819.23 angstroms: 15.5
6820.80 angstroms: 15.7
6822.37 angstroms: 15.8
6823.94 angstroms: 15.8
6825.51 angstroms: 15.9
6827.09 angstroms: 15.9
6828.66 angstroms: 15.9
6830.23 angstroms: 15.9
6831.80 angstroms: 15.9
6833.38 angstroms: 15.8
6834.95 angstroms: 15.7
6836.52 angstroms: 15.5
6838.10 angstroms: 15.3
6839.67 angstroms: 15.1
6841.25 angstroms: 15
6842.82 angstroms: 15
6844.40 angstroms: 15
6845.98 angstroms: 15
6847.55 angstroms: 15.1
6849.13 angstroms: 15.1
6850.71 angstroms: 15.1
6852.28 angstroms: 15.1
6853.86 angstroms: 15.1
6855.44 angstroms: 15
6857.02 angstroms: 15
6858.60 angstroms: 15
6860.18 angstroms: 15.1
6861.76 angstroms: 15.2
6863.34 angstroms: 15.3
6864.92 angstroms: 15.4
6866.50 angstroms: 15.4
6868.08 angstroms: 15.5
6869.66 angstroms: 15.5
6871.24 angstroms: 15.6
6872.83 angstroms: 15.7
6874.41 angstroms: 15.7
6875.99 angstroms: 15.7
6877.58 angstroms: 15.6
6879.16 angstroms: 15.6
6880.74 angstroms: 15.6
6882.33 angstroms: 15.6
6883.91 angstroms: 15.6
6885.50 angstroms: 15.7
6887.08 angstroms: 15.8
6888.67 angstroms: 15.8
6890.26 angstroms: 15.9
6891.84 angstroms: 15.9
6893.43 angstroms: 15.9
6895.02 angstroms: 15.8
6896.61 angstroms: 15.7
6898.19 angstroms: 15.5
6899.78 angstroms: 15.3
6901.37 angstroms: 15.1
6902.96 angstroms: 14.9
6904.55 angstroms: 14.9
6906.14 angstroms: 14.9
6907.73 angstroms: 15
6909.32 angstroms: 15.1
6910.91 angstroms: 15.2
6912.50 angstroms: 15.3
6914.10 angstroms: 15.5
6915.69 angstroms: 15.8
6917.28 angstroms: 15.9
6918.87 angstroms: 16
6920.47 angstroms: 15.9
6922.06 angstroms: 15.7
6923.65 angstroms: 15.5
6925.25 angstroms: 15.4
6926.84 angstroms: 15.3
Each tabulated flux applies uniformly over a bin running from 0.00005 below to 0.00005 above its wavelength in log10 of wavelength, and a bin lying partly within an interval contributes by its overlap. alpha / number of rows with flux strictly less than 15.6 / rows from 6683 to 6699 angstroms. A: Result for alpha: 10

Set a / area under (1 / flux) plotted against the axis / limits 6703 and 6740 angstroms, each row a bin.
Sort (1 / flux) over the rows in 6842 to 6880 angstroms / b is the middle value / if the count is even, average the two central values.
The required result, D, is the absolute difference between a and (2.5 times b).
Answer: 2.02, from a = 2.19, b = 0.0660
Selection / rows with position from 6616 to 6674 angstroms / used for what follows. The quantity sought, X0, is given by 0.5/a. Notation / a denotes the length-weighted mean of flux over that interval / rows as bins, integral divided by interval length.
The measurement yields 0.0324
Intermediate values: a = 15.4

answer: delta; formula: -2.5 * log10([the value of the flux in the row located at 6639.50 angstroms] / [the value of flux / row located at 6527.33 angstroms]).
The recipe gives 0.07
